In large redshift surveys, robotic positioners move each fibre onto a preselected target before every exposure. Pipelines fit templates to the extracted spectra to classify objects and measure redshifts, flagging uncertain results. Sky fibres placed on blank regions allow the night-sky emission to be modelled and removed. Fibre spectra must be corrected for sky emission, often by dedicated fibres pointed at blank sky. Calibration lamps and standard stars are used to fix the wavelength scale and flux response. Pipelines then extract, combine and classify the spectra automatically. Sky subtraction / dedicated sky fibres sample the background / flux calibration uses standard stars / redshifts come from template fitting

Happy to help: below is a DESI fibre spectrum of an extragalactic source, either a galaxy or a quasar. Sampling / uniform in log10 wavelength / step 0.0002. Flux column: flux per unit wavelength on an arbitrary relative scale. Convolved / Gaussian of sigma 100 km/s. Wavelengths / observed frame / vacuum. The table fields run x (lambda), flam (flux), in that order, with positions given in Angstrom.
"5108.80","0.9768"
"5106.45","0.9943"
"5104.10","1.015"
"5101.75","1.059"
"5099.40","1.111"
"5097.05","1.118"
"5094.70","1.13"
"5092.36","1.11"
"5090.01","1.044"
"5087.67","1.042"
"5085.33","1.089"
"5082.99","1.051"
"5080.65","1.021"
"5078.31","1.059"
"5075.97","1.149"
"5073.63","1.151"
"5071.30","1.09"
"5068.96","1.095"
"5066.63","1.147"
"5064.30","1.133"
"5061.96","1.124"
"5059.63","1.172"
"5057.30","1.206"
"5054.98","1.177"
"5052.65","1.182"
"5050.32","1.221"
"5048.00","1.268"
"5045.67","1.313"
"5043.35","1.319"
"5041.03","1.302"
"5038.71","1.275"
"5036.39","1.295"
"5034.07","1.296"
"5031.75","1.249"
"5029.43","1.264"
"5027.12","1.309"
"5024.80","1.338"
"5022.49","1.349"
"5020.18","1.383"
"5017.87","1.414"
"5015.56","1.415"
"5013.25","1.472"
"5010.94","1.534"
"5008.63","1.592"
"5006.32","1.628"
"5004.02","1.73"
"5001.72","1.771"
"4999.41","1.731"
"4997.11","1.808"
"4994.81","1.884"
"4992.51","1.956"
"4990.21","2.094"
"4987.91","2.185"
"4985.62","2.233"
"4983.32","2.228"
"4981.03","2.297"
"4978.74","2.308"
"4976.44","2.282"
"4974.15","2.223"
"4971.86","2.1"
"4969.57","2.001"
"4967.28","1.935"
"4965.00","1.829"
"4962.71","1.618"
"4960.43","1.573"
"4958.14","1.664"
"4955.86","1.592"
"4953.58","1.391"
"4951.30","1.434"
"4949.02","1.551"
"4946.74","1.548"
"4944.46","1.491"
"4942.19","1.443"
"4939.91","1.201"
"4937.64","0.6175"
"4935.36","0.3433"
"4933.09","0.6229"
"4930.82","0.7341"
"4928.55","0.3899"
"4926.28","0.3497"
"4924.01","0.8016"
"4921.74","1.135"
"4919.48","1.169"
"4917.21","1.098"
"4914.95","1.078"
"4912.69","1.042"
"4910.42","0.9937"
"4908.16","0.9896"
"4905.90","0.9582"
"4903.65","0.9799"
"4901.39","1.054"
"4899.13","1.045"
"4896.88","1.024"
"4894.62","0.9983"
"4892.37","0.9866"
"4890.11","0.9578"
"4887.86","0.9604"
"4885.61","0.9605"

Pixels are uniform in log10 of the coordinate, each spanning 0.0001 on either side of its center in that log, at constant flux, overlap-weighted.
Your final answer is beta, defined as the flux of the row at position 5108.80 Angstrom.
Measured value 0.9768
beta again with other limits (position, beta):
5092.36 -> 1.11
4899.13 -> 1.045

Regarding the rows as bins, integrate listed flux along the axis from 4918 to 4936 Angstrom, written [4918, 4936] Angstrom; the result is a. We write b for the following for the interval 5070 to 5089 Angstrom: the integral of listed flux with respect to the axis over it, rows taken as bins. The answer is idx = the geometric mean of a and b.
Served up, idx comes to 16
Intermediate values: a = 13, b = 21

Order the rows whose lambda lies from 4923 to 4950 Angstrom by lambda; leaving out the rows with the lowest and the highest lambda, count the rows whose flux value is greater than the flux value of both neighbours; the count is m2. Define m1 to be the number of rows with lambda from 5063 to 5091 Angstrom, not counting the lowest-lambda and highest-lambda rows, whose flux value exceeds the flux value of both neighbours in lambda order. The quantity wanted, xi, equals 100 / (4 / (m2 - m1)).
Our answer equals -50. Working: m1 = 3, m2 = 1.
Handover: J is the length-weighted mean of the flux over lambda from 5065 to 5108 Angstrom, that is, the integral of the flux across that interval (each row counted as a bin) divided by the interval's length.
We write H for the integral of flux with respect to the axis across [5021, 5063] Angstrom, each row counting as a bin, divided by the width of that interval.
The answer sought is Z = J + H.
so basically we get 2.34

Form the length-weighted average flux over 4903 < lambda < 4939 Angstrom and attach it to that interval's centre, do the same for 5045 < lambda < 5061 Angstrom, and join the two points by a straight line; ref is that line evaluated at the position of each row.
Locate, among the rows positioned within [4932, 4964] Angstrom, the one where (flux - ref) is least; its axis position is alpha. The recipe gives 4935.36 Angstrom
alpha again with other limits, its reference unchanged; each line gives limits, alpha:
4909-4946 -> 4935.36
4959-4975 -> 4960.43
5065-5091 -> 5090.01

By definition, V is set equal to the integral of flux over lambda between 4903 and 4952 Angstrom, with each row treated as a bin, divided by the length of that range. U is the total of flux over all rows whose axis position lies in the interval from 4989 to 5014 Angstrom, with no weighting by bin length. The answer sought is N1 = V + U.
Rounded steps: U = 19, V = 1.0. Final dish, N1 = 20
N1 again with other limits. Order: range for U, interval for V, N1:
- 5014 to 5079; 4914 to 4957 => 36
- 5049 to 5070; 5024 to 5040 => 12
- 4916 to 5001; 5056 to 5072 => 58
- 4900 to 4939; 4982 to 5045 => 16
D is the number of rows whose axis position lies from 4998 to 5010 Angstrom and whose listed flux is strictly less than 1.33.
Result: 0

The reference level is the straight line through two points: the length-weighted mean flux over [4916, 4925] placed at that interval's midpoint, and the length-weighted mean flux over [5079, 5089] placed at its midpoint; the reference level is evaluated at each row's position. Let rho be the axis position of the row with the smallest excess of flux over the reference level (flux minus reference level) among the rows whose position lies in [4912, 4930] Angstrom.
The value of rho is 4926.28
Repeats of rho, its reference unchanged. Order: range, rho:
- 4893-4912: 4905.90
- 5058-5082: 5080.65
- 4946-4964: 4953.58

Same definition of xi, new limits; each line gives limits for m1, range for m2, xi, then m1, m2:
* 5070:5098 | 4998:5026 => -50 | 3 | 1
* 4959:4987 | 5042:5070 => 25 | 1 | 2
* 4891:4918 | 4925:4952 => 25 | 1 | 2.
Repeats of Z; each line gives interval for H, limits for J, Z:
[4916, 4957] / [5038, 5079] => 2.24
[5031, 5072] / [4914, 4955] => 2.24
